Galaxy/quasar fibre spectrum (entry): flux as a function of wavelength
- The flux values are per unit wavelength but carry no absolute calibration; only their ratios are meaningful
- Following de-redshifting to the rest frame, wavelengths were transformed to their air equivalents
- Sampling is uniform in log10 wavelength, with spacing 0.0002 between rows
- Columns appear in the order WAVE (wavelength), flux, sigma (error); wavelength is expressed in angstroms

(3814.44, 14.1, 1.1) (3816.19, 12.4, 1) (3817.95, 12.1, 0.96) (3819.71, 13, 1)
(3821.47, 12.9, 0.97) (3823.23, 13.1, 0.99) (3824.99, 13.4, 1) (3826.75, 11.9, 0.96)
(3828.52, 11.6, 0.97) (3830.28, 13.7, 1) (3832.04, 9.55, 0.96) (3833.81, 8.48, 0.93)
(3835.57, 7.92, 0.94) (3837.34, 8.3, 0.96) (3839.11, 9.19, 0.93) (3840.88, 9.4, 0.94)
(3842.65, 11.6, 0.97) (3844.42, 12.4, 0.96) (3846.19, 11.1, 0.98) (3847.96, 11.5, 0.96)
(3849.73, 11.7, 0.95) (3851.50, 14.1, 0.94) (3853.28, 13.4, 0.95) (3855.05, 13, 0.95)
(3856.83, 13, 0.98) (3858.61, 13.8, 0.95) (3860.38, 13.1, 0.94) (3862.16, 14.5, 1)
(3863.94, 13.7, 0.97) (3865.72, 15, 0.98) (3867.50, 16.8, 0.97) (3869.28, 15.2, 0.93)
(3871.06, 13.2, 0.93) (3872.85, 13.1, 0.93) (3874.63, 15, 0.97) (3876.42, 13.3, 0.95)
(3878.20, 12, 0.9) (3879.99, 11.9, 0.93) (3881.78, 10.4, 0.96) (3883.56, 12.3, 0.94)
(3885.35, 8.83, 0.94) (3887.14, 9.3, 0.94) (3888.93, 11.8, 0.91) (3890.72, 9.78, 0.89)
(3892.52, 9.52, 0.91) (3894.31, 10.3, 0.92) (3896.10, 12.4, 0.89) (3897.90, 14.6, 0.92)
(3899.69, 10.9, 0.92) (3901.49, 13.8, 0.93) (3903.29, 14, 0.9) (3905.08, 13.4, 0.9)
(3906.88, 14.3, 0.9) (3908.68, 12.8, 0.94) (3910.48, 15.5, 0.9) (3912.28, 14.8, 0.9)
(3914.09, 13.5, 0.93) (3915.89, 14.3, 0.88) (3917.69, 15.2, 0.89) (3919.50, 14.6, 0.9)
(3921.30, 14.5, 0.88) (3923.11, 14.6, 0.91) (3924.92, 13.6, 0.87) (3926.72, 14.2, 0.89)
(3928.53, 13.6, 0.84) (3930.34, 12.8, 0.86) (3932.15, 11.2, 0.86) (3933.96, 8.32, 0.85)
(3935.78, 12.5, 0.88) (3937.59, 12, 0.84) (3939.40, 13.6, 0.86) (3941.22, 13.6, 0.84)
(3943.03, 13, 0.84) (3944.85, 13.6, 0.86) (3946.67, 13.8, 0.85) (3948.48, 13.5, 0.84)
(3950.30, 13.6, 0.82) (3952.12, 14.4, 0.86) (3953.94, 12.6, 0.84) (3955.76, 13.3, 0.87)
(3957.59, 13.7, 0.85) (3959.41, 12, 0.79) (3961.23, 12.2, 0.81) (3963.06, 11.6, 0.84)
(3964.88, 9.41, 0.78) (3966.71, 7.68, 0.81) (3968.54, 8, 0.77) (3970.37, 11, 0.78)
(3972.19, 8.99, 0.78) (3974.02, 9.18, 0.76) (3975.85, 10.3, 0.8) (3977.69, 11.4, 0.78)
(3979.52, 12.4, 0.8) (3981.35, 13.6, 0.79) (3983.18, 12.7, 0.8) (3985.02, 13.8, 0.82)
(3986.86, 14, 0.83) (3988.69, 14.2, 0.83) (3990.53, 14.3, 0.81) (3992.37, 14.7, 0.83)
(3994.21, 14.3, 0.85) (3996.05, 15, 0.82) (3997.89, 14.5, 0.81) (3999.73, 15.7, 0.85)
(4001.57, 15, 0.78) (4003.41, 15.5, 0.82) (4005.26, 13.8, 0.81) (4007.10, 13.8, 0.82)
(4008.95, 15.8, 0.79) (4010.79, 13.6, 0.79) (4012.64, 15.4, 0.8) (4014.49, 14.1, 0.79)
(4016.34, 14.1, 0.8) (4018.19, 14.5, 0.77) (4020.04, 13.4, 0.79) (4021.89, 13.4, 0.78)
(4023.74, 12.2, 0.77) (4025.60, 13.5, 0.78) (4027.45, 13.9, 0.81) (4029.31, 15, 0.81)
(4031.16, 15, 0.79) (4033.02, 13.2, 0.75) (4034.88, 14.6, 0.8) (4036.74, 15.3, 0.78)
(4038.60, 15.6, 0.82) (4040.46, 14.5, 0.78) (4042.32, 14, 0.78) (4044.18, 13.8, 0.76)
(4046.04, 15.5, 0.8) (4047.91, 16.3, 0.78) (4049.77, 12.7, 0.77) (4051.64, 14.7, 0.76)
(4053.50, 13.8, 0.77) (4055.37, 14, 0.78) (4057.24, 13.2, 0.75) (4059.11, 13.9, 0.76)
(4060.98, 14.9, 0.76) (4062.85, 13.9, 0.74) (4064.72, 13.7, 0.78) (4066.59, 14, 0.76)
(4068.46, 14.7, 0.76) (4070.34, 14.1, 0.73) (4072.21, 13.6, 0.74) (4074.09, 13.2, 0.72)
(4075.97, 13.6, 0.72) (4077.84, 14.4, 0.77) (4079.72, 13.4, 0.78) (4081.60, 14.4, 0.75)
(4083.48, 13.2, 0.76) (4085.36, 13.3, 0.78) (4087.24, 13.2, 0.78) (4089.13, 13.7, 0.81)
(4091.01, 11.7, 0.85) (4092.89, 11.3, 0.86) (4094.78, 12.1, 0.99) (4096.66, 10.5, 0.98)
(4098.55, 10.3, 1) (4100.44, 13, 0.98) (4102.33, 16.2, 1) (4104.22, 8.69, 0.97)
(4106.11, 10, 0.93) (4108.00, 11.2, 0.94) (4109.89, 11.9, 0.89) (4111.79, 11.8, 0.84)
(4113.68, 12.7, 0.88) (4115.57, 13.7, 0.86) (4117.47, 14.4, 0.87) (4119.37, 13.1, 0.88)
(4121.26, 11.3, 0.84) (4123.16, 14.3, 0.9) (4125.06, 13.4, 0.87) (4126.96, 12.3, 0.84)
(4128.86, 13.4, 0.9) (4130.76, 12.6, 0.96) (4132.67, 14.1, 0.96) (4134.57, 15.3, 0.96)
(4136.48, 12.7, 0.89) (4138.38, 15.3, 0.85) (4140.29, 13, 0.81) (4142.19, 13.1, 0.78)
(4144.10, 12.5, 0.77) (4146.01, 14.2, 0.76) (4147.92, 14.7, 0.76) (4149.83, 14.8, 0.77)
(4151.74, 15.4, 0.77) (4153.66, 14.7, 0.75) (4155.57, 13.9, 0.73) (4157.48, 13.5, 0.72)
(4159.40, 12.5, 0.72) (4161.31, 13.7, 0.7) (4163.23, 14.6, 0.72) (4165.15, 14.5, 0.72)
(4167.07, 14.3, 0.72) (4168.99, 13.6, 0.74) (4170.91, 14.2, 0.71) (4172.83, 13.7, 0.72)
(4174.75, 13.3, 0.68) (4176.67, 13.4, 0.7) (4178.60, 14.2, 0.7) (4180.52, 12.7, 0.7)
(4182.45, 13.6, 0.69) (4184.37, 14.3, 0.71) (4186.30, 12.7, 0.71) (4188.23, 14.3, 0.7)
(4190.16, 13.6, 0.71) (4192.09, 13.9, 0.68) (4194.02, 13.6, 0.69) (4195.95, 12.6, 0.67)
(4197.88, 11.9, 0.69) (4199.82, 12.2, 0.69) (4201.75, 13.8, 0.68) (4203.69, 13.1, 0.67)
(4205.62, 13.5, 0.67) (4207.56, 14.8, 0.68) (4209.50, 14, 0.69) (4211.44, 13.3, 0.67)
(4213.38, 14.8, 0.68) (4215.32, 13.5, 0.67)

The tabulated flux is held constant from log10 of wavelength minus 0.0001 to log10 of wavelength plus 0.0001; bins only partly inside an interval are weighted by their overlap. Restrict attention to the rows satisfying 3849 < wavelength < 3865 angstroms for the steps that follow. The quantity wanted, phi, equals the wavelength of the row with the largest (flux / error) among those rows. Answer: 3851.50 angstroms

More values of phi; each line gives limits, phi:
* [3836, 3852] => 3851.50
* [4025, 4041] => 4036.74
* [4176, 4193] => 4192.09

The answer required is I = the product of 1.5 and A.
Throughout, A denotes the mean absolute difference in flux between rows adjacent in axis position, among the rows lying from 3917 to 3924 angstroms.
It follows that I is 0.4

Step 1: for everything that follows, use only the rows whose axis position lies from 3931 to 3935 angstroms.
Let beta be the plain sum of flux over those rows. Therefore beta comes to 19.5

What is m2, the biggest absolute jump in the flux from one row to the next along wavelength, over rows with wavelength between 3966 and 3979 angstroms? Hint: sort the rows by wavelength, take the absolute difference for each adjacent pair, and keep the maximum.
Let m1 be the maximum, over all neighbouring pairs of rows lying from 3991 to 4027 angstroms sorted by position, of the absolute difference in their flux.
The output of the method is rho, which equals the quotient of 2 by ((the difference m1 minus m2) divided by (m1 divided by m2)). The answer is -2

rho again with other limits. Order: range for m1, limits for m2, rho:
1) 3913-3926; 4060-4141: 0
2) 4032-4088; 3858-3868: 2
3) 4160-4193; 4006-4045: -2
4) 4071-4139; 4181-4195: 2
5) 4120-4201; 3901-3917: 7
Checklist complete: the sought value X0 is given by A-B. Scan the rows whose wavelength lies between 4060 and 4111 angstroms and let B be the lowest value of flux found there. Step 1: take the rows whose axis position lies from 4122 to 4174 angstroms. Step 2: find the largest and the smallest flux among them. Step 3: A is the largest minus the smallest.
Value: -5.6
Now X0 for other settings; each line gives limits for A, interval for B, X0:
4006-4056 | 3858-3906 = -4.7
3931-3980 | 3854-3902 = -2.1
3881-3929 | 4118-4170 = -4.6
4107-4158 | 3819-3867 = -3.7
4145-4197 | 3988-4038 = -9.3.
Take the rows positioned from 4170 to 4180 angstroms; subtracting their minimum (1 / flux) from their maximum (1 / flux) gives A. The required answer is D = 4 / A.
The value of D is 839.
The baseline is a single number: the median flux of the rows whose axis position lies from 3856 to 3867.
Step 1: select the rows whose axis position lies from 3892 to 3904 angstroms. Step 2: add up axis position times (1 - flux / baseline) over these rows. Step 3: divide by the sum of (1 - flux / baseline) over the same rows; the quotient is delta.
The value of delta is 3894.7 angstroms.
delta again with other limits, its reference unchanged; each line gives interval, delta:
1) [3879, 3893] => 3887.0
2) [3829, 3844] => 3836.8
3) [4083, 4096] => 4091.3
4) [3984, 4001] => 3995.3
